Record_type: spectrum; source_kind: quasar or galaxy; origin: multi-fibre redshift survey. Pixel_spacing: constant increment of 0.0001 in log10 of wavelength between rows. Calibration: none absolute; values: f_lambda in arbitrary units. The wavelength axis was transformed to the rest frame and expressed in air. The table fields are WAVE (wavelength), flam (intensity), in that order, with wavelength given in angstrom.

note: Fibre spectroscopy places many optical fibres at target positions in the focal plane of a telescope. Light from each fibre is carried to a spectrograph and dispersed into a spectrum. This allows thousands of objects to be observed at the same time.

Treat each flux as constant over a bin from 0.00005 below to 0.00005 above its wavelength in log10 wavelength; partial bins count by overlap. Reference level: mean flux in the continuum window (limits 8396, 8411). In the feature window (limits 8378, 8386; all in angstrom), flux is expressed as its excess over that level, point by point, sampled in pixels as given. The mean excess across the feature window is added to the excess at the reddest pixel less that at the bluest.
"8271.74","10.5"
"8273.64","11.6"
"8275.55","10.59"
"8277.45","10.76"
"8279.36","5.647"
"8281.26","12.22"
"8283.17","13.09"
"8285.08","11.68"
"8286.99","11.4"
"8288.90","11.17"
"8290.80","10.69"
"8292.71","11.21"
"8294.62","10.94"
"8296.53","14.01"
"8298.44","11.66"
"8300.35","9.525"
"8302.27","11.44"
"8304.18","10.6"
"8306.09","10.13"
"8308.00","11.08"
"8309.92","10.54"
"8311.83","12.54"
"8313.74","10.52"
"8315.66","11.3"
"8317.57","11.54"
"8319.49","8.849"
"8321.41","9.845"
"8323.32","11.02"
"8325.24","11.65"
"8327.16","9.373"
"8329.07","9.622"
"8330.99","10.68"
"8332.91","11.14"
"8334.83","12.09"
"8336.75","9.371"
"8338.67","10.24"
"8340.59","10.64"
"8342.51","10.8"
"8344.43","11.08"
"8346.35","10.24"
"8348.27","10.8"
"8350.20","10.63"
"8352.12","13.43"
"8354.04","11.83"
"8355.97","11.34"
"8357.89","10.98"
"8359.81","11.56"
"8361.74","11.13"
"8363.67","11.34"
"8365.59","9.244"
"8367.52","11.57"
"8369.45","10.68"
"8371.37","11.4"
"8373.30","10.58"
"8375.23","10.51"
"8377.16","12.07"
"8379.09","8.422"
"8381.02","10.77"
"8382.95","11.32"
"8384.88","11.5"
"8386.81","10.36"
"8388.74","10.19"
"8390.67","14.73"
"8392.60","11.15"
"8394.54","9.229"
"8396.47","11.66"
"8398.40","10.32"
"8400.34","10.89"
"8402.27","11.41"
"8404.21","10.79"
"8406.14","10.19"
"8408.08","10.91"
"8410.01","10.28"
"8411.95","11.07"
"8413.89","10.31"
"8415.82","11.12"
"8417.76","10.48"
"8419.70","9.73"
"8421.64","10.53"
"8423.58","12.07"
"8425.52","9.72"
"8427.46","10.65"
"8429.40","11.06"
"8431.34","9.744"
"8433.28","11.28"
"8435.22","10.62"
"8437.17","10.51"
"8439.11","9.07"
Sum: 2.8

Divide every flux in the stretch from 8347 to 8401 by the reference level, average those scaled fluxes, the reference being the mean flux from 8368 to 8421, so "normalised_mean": 1.02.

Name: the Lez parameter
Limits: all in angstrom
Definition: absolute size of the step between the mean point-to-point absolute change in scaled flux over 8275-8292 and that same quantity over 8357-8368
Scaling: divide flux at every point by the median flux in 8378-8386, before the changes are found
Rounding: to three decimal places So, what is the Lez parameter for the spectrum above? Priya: 0.069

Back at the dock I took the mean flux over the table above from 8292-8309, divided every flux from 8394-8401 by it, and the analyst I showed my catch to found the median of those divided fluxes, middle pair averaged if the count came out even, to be 0.949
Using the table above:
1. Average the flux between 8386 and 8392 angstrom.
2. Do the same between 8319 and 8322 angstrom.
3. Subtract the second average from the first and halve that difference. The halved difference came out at 1.21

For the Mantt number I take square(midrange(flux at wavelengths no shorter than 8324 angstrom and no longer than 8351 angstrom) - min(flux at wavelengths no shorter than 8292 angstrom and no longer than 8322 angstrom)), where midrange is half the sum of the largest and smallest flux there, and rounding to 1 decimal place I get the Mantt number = 3.5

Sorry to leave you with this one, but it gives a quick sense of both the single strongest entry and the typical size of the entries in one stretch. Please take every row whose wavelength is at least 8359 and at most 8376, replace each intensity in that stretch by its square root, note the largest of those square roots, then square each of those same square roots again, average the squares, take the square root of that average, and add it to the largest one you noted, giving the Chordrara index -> 6.70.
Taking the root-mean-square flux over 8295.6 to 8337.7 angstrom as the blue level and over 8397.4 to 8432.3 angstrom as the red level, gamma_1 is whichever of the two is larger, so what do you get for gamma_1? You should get 10.9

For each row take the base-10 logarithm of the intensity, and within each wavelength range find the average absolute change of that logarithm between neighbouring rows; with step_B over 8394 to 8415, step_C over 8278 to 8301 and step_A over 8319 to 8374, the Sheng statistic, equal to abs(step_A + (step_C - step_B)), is 0.071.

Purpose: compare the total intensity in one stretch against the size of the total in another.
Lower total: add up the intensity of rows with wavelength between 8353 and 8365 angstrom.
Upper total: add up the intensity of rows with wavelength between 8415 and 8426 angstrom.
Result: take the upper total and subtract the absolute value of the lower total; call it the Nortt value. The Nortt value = -5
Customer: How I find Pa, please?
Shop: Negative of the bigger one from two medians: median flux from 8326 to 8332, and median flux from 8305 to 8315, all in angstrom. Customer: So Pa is -10.5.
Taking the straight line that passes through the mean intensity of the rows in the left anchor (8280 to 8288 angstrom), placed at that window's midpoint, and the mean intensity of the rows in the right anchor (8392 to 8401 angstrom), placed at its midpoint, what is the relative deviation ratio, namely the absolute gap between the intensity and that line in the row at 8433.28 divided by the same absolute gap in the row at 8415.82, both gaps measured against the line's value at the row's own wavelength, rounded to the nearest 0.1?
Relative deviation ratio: 1.5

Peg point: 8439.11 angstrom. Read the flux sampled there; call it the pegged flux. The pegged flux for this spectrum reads 9.07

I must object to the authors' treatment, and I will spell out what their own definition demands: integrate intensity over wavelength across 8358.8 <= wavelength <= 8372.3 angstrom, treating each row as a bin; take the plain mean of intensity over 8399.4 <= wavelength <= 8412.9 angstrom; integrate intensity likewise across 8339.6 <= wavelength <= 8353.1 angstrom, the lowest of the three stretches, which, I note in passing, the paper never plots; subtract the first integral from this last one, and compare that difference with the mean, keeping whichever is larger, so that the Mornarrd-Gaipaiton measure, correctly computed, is 10.8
